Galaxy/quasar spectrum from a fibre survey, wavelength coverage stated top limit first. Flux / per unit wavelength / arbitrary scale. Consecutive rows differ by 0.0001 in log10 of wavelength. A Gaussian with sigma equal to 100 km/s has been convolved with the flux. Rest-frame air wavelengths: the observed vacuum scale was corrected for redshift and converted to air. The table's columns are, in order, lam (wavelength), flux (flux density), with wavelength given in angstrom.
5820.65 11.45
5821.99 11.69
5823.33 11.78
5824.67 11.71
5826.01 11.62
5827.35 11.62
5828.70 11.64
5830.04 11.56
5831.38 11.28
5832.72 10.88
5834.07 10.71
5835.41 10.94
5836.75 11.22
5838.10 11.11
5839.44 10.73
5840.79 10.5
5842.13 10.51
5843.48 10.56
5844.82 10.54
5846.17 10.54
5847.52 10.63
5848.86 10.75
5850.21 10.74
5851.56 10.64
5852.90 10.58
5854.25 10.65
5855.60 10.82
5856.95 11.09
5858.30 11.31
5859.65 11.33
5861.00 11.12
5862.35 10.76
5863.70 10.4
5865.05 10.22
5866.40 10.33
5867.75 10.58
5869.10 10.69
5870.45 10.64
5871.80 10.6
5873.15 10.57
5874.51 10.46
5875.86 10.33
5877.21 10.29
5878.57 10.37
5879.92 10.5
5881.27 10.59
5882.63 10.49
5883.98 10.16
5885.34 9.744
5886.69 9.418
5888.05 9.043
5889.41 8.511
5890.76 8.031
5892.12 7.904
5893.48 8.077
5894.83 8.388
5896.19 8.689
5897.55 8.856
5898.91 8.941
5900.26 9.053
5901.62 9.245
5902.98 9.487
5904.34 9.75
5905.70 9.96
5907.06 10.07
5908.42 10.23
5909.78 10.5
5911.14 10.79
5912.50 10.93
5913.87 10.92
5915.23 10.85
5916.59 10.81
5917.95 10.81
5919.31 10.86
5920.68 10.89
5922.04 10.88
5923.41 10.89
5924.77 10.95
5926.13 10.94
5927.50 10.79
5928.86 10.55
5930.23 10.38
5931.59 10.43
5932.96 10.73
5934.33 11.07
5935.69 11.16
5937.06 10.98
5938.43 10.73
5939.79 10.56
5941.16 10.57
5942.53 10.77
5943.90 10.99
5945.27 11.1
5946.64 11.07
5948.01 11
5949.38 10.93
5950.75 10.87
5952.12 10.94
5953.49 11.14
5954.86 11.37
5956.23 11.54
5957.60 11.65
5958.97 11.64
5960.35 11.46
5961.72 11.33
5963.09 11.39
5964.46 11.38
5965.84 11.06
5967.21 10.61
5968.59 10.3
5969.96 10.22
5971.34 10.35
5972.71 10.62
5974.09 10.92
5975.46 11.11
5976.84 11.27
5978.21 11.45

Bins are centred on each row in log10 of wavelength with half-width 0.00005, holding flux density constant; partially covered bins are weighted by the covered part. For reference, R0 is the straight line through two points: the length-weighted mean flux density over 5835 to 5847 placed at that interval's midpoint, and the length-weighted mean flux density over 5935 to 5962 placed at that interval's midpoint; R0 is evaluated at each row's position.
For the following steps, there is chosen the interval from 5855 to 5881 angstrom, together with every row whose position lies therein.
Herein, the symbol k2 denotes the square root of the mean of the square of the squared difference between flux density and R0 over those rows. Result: 0.19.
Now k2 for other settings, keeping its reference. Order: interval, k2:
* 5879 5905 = 4.51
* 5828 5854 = 0.29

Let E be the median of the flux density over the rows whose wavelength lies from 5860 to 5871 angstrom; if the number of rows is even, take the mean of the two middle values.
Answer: 10.6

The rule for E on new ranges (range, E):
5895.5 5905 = 9.1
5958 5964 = 11.4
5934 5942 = 10.9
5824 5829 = 11.6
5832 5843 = 10.8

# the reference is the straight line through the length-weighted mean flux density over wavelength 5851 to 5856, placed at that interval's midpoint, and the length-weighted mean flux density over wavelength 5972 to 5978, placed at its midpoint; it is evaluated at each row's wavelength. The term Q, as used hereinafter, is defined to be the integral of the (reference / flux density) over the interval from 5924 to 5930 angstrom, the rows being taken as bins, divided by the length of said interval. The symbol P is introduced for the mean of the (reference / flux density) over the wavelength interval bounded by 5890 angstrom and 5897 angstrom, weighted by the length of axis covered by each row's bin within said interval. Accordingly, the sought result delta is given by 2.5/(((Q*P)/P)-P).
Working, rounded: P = 1.31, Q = 1.01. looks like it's -8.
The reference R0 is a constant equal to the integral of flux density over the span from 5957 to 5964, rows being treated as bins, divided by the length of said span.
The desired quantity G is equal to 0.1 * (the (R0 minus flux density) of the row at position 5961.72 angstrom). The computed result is 0.016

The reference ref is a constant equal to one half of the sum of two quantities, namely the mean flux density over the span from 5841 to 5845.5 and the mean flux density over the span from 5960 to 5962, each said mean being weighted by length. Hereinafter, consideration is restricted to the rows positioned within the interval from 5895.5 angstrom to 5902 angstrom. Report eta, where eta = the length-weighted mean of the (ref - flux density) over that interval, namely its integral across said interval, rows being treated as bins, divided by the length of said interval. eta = 2.03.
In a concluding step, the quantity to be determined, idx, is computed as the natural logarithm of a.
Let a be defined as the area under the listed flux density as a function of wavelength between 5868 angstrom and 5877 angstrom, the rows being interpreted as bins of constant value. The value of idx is 4.55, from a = 94.9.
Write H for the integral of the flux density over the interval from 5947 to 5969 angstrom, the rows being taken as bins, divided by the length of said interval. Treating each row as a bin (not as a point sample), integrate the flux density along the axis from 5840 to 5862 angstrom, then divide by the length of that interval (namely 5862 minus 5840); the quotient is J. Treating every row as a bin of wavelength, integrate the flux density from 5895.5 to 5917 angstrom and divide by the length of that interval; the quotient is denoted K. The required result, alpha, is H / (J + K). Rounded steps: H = 11.17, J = 10.8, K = 9.9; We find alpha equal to 0.54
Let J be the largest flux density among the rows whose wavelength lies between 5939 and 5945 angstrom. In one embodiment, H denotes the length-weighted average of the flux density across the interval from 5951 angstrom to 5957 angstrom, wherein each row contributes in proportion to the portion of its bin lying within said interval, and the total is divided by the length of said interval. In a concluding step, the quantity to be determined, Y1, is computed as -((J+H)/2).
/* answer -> -11.1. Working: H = 11.2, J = 10.99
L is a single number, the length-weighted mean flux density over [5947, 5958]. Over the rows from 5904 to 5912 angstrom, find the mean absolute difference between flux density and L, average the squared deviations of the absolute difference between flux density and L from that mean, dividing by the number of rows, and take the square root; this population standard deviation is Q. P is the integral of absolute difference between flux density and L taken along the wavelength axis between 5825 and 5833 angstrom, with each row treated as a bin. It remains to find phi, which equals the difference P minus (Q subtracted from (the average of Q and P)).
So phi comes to 1.7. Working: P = 3.0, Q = 0.35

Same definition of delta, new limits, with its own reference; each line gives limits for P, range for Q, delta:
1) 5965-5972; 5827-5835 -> -24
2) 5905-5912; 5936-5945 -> -64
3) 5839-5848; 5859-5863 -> -62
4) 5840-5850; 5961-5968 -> -141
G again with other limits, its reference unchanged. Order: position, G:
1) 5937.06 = 0.051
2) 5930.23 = 0.111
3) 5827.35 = -0.013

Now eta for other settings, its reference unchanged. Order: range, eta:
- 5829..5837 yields -0.14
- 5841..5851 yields 0.37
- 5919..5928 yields 0.09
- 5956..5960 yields -0.63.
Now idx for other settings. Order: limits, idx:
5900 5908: 4.35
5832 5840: 4.47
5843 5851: 4.44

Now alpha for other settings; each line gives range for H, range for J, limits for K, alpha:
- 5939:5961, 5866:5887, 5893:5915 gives 0.55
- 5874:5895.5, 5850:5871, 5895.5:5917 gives 0.46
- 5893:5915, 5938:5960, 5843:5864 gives 0.44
